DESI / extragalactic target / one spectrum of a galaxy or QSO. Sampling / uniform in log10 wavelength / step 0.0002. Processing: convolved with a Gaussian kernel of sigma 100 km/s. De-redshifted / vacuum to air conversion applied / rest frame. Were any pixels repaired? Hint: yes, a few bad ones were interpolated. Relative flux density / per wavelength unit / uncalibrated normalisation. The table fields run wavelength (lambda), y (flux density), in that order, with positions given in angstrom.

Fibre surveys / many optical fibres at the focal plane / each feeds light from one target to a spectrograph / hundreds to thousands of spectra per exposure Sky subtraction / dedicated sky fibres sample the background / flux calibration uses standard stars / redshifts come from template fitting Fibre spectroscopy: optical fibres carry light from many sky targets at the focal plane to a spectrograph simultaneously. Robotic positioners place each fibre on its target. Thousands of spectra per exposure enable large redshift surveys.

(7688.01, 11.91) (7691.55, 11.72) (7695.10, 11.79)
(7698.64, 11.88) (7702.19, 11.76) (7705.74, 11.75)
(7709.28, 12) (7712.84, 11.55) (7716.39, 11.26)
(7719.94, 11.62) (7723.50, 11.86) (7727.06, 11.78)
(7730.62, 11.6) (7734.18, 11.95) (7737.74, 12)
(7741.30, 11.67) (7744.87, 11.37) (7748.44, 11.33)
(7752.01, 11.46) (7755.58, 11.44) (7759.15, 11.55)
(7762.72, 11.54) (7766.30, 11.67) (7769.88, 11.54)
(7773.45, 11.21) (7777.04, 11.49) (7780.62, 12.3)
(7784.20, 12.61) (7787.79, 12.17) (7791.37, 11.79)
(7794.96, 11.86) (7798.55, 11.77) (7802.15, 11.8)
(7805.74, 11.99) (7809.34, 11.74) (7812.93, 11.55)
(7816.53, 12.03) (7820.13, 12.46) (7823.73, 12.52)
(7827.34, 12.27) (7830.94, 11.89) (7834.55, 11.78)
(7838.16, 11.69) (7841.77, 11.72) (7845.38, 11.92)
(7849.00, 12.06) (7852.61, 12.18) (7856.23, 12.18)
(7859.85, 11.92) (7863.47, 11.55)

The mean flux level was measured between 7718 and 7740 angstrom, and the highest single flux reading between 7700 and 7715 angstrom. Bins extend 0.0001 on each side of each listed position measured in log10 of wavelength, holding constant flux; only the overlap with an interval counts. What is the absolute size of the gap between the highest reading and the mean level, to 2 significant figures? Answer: 0.20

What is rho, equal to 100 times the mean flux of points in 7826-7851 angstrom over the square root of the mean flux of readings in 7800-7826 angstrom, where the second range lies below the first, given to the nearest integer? 343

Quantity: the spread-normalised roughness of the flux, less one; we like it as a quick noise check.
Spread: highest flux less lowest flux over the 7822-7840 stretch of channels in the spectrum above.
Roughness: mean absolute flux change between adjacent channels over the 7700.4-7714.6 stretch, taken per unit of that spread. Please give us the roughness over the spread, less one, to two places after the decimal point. -0.71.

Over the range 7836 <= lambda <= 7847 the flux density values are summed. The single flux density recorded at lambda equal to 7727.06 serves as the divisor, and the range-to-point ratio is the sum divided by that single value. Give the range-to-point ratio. 3.00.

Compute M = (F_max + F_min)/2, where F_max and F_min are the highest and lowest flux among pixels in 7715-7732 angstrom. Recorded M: 11.6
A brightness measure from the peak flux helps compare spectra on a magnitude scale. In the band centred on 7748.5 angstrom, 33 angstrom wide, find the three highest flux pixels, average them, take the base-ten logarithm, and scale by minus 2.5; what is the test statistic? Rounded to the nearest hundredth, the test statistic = -2.69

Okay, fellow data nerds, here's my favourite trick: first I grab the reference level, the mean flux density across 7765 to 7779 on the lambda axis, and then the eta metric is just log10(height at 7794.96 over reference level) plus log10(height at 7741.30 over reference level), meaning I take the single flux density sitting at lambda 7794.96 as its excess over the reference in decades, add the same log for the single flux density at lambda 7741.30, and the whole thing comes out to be 0.021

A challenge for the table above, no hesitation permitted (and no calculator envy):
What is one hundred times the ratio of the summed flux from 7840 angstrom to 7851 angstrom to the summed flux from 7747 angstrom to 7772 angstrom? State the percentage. 44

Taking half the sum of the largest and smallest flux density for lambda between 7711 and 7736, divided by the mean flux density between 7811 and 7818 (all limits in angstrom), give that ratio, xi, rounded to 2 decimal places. 0.98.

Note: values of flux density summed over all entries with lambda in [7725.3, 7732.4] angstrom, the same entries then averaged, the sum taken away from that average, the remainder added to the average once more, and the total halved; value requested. 0.000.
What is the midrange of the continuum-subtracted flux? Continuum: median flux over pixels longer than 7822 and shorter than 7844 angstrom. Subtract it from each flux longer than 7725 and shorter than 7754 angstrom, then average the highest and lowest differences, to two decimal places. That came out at -0.17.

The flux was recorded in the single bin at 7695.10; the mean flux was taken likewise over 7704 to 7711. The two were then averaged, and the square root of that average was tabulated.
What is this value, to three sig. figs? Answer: 3.44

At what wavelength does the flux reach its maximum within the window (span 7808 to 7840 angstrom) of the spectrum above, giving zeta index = 7823.73 angstrom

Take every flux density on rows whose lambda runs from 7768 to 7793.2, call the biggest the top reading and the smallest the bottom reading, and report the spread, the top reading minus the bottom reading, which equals 1.4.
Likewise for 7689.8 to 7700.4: 0.2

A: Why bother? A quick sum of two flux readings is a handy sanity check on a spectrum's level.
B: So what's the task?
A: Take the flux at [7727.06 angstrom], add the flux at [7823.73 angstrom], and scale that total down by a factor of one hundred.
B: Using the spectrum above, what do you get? 0.243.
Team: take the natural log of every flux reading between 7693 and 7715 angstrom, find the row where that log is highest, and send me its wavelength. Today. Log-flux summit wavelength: 7709.28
